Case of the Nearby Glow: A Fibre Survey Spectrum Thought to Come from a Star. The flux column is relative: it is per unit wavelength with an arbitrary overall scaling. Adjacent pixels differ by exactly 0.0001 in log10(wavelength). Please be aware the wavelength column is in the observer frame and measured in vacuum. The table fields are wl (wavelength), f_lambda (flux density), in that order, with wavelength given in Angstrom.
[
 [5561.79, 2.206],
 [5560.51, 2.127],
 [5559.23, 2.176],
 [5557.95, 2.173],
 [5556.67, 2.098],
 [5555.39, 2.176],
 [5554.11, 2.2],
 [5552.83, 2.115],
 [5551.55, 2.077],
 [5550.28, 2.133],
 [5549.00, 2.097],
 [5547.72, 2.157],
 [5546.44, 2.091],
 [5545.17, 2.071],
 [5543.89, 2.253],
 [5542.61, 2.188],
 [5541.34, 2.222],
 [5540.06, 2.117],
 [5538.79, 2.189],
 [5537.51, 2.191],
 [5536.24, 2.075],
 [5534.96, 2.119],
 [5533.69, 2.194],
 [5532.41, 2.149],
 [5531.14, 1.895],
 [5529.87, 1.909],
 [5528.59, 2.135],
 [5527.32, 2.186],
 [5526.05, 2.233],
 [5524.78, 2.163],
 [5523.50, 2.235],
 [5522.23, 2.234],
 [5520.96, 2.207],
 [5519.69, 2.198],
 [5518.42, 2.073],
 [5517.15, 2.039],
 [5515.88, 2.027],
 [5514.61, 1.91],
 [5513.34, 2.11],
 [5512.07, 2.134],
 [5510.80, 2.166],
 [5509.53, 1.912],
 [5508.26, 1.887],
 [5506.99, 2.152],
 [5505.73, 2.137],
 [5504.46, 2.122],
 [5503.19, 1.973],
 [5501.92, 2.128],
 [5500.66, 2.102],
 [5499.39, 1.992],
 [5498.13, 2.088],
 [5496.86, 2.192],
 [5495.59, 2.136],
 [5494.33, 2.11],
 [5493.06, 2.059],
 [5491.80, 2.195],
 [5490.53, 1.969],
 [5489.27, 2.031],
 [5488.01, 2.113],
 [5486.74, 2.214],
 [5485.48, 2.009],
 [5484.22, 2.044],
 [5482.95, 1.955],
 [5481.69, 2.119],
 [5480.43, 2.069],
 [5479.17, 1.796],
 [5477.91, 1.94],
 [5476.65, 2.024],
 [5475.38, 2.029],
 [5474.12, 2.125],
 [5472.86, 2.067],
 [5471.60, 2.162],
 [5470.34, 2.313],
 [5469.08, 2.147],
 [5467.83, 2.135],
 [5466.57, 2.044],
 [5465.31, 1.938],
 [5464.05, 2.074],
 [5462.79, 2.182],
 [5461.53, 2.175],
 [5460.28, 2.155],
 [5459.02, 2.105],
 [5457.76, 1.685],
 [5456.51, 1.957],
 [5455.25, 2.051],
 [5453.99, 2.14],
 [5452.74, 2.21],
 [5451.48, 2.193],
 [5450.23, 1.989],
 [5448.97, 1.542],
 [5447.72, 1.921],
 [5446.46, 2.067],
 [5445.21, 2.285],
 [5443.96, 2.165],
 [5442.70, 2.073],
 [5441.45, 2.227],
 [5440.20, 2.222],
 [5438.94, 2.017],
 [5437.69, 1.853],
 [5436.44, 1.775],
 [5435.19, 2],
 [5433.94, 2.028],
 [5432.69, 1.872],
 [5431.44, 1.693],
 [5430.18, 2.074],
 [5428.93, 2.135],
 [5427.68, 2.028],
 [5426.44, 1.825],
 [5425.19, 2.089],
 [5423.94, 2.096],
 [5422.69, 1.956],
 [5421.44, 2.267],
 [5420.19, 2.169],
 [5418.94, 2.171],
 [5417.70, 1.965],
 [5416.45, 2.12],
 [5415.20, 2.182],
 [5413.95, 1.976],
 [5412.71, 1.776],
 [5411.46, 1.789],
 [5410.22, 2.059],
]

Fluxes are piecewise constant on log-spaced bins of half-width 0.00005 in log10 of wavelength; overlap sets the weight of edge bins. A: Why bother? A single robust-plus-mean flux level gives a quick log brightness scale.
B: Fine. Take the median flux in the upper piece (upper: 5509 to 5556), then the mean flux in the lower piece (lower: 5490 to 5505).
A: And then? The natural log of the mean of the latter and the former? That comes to 0.748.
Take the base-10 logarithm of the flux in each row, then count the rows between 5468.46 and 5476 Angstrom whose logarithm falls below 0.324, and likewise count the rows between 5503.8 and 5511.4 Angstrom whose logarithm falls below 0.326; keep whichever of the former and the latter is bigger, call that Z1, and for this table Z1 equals 2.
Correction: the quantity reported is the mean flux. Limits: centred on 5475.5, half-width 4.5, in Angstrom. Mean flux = 2.02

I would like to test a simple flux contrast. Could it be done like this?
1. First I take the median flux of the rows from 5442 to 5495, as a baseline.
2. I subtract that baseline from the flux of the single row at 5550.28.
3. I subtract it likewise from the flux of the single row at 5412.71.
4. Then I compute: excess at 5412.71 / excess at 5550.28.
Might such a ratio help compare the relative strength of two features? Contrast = -4.8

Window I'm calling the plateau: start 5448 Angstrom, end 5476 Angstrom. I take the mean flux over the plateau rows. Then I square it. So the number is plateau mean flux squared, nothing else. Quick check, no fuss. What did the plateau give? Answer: 4.26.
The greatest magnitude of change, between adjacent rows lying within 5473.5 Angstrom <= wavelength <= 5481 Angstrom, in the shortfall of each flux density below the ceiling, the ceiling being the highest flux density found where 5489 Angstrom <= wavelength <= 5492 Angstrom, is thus 0.27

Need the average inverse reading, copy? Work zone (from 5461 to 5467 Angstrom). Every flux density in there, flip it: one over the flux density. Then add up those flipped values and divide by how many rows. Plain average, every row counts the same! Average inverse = 0.481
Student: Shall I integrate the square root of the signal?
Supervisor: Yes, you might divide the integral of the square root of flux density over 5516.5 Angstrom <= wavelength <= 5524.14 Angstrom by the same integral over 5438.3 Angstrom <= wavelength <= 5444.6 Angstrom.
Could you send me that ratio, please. 1.2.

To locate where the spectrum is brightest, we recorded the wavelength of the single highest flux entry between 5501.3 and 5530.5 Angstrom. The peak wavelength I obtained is 5523.50 Angstrom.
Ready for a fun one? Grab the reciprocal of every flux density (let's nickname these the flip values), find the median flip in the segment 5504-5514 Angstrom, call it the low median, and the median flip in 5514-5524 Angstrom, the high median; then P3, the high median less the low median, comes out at -0.0013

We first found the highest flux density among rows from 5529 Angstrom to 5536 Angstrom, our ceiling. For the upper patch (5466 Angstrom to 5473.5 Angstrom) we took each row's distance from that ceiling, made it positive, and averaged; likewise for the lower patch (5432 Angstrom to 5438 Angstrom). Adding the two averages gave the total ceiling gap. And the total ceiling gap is 0.38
